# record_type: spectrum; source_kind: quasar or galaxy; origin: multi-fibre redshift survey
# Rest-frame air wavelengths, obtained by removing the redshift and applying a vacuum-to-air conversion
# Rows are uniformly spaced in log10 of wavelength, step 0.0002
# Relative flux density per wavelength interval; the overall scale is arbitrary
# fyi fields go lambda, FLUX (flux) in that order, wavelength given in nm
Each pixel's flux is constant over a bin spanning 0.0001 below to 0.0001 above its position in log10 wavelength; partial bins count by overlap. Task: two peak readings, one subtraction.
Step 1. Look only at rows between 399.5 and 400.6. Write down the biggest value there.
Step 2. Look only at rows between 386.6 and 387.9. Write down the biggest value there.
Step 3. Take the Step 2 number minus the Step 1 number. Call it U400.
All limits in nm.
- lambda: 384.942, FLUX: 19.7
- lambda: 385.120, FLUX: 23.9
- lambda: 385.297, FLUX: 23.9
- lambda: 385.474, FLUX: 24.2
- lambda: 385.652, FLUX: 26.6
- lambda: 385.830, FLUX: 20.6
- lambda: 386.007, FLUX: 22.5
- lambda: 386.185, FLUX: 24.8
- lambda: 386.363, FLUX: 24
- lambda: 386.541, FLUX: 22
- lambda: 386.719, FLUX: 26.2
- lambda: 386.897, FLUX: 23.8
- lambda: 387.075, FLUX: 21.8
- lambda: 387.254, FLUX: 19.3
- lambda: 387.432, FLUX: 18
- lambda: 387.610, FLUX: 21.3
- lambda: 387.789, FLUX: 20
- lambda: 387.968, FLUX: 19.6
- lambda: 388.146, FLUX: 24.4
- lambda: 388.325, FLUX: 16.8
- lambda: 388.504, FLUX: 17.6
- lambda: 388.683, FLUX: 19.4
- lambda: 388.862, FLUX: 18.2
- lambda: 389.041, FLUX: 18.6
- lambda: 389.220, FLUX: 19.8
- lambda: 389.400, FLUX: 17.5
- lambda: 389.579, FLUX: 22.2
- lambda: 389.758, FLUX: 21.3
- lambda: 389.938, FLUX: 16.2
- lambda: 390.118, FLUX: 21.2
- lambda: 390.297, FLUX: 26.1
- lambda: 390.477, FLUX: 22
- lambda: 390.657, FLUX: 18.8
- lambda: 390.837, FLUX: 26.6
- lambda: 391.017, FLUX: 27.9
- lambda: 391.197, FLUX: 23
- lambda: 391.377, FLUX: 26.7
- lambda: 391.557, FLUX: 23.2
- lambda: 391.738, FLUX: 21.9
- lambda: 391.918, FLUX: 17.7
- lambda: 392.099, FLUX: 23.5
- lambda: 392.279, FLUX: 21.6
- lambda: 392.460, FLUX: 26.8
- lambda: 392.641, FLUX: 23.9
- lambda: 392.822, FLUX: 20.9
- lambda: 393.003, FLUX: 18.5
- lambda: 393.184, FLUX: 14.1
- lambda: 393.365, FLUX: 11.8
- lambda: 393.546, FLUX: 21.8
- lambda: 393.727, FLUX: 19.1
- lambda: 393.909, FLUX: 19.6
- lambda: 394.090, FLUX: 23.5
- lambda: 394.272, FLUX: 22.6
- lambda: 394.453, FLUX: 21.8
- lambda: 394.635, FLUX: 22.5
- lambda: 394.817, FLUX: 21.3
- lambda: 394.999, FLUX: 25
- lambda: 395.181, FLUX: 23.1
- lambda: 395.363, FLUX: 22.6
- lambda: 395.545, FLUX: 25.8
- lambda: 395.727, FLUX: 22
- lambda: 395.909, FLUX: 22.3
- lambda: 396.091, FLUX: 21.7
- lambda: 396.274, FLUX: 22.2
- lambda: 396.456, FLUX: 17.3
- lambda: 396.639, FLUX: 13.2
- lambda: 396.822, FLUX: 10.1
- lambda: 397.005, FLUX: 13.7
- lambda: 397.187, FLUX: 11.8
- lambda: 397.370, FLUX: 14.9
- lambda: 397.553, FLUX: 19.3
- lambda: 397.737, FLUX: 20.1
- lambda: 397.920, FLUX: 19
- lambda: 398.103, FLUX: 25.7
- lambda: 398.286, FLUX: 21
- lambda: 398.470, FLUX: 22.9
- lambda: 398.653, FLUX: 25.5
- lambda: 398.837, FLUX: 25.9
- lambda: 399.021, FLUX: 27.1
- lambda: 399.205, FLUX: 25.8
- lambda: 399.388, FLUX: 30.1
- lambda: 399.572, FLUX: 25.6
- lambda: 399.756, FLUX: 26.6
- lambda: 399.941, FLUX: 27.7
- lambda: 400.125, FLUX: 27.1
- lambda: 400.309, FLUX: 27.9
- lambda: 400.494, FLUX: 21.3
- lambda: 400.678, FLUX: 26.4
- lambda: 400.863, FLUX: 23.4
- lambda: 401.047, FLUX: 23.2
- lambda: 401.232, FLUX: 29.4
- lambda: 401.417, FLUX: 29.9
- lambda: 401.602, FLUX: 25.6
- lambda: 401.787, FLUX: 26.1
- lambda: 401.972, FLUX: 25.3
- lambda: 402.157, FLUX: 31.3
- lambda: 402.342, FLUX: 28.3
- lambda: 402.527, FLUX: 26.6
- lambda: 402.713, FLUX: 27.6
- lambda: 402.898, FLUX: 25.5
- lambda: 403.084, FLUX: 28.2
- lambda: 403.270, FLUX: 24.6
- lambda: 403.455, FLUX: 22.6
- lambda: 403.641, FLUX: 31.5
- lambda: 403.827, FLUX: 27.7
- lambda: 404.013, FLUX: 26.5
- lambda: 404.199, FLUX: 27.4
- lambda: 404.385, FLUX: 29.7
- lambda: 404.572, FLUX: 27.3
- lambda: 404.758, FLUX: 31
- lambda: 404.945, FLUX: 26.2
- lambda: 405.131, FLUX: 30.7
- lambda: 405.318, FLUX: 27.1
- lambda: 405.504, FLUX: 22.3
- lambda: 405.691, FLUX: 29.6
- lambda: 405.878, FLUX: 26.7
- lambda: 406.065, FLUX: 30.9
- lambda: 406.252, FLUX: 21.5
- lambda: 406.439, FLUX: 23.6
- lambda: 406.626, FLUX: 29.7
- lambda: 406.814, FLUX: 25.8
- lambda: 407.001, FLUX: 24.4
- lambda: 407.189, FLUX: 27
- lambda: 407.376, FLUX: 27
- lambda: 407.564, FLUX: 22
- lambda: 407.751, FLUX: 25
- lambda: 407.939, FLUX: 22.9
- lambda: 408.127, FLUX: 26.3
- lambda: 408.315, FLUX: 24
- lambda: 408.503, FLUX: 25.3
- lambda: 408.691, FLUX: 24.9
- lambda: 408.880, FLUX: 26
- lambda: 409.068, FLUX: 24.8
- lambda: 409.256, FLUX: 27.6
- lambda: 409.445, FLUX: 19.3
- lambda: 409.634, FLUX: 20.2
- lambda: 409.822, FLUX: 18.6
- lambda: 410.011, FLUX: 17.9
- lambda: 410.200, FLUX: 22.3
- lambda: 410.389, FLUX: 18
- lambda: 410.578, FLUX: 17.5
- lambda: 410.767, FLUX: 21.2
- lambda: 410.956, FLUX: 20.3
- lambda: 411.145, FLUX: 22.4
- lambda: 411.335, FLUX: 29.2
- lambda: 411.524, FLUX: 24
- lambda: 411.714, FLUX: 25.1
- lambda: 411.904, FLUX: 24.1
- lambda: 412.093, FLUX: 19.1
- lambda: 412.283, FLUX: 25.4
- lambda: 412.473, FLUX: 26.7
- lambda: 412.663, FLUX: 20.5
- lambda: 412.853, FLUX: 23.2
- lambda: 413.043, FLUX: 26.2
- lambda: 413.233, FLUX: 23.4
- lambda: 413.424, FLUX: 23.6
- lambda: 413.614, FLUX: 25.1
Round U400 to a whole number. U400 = -2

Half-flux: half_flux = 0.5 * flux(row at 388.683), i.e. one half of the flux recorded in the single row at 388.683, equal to 10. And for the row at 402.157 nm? 16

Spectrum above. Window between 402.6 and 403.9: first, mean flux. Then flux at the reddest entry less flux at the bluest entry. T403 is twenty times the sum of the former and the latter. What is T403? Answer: 538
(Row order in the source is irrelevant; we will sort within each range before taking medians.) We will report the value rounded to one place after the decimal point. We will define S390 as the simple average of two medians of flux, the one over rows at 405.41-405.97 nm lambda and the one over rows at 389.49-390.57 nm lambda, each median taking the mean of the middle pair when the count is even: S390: 24.2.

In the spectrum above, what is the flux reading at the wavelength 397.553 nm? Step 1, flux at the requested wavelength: 19.3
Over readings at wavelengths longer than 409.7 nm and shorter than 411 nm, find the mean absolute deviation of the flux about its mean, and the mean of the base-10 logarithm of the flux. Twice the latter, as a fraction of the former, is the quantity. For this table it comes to 1.6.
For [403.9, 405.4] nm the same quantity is 1.7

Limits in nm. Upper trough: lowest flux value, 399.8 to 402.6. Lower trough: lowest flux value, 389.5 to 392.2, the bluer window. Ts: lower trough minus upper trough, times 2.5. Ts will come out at -13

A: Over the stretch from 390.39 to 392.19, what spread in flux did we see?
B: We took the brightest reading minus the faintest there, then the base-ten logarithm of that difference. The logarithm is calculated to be 1.01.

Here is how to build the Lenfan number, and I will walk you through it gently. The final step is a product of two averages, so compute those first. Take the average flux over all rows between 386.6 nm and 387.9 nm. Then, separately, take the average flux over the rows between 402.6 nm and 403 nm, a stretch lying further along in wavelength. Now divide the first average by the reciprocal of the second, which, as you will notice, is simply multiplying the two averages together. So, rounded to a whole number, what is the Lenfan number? 570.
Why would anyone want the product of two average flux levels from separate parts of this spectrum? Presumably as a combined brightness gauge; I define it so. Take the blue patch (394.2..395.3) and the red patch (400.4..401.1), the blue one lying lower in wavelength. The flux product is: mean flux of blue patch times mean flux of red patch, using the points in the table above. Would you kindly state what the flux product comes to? 536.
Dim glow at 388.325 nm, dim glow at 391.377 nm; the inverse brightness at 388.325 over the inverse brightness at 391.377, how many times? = 1.59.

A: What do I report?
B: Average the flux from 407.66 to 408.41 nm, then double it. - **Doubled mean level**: 49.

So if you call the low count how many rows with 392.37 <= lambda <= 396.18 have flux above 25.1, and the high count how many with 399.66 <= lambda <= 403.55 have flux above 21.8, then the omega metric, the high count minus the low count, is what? 18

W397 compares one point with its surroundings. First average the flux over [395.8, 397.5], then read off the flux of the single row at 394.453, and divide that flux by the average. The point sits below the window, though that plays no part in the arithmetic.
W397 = 1.3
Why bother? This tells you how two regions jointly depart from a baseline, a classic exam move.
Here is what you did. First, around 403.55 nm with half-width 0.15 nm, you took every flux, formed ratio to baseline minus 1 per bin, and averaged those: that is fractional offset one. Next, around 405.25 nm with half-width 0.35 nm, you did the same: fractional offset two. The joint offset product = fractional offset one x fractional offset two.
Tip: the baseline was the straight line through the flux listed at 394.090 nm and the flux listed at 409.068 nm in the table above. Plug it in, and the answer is 0.010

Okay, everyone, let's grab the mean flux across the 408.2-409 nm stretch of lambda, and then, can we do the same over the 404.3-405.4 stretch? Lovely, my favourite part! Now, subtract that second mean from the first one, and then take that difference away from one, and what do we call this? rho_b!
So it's 4.6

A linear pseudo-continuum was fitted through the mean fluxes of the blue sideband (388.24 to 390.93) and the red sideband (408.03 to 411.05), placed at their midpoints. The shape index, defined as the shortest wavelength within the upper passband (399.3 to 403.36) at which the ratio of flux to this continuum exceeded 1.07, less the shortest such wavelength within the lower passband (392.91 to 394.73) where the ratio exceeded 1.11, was 5.30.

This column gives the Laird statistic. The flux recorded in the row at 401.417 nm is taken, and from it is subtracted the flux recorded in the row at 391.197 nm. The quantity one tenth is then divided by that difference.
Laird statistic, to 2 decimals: 0.01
